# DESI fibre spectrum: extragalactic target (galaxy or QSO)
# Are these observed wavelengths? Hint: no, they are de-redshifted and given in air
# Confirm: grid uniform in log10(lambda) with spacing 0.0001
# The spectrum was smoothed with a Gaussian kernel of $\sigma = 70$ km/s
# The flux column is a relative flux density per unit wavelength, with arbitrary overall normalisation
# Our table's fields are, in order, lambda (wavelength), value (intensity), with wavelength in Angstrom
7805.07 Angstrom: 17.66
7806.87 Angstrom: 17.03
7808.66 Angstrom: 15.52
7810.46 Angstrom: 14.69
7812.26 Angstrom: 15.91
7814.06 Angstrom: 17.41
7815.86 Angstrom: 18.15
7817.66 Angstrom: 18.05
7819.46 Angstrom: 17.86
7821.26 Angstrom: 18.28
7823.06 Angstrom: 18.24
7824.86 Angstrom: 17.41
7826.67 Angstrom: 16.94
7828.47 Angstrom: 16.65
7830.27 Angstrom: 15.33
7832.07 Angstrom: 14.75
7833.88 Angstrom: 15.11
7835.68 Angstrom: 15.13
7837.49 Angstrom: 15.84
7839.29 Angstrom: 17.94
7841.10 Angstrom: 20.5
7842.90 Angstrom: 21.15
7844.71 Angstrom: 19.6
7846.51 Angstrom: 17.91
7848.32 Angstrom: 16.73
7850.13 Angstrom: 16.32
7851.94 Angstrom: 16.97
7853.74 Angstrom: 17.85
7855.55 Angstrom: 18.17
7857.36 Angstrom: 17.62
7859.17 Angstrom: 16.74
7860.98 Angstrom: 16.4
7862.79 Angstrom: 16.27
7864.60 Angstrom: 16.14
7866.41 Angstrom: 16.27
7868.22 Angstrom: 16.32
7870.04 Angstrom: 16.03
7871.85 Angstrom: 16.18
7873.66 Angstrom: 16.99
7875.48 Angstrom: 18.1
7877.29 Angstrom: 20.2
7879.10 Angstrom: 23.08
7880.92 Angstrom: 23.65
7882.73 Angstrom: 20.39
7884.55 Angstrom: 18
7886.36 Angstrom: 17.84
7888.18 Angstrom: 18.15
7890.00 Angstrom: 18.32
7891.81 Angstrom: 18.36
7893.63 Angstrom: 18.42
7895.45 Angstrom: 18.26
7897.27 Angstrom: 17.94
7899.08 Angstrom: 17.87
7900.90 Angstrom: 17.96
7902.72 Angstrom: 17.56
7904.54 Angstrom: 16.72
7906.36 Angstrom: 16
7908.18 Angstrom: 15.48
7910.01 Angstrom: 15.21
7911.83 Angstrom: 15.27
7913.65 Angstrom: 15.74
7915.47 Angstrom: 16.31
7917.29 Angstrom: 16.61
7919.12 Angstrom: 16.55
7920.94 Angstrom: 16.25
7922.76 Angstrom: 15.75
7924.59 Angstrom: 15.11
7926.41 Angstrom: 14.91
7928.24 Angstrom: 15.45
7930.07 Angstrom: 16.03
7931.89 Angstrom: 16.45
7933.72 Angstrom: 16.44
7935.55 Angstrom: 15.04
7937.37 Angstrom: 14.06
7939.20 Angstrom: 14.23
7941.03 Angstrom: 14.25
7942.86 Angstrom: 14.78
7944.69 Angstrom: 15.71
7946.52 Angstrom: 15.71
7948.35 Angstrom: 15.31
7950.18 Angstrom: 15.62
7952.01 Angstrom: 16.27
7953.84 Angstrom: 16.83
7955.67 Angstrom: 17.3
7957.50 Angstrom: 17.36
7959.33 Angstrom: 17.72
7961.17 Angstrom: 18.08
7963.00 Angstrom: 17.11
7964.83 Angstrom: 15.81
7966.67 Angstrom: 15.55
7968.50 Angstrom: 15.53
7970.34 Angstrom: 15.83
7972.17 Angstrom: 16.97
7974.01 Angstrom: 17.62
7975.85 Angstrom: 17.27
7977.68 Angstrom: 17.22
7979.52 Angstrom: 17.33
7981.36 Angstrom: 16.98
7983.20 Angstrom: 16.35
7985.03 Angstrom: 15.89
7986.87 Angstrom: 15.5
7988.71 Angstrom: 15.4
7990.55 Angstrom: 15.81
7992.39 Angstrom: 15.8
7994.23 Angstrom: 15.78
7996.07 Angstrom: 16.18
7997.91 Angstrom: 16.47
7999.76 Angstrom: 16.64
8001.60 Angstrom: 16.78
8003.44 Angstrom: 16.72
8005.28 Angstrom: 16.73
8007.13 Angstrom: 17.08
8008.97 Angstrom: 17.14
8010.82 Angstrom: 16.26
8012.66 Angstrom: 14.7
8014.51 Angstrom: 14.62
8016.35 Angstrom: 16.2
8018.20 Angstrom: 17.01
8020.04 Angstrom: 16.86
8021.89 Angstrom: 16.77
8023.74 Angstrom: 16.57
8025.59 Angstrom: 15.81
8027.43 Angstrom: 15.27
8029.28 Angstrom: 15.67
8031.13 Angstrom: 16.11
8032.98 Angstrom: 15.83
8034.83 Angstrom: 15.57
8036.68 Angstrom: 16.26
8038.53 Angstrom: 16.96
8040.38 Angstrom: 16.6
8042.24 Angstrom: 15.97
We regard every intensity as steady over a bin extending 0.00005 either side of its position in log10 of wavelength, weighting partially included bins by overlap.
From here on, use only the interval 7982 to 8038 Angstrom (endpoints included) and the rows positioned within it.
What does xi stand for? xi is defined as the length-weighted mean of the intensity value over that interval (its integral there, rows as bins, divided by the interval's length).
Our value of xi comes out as 16.1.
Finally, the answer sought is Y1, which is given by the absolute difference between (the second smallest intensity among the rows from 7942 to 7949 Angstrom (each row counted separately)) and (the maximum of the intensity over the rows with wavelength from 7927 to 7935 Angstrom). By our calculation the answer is 1.1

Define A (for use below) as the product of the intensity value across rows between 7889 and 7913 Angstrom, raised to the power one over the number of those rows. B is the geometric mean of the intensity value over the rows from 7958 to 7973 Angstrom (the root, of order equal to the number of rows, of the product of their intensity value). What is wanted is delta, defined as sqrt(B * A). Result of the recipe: 16.8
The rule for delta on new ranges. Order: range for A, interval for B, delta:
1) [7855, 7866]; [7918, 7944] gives 16.1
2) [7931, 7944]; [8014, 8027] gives 15.6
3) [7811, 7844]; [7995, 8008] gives 16.9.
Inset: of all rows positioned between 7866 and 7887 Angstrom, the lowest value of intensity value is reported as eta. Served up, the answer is 16.03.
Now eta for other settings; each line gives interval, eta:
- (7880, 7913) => 15.21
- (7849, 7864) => 16.27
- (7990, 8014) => 14.7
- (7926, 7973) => 14.06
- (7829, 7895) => 14.75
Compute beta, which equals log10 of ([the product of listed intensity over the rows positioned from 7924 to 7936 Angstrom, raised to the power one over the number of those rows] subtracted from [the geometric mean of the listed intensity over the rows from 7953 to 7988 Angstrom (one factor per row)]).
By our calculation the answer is 0.0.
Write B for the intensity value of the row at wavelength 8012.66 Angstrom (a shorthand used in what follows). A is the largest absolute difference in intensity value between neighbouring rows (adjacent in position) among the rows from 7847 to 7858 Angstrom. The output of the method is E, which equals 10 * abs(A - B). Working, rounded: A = 0.88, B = 14.7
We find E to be 138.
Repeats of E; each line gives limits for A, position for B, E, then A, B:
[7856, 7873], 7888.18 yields 173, 0.88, 18.15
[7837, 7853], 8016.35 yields 136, 2.56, 16.2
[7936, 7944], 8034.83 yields 150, 0.53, 15.57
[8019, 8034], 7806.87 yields 163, 0.76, 17.03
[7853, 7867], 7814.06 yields 165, 0.88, 17.41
